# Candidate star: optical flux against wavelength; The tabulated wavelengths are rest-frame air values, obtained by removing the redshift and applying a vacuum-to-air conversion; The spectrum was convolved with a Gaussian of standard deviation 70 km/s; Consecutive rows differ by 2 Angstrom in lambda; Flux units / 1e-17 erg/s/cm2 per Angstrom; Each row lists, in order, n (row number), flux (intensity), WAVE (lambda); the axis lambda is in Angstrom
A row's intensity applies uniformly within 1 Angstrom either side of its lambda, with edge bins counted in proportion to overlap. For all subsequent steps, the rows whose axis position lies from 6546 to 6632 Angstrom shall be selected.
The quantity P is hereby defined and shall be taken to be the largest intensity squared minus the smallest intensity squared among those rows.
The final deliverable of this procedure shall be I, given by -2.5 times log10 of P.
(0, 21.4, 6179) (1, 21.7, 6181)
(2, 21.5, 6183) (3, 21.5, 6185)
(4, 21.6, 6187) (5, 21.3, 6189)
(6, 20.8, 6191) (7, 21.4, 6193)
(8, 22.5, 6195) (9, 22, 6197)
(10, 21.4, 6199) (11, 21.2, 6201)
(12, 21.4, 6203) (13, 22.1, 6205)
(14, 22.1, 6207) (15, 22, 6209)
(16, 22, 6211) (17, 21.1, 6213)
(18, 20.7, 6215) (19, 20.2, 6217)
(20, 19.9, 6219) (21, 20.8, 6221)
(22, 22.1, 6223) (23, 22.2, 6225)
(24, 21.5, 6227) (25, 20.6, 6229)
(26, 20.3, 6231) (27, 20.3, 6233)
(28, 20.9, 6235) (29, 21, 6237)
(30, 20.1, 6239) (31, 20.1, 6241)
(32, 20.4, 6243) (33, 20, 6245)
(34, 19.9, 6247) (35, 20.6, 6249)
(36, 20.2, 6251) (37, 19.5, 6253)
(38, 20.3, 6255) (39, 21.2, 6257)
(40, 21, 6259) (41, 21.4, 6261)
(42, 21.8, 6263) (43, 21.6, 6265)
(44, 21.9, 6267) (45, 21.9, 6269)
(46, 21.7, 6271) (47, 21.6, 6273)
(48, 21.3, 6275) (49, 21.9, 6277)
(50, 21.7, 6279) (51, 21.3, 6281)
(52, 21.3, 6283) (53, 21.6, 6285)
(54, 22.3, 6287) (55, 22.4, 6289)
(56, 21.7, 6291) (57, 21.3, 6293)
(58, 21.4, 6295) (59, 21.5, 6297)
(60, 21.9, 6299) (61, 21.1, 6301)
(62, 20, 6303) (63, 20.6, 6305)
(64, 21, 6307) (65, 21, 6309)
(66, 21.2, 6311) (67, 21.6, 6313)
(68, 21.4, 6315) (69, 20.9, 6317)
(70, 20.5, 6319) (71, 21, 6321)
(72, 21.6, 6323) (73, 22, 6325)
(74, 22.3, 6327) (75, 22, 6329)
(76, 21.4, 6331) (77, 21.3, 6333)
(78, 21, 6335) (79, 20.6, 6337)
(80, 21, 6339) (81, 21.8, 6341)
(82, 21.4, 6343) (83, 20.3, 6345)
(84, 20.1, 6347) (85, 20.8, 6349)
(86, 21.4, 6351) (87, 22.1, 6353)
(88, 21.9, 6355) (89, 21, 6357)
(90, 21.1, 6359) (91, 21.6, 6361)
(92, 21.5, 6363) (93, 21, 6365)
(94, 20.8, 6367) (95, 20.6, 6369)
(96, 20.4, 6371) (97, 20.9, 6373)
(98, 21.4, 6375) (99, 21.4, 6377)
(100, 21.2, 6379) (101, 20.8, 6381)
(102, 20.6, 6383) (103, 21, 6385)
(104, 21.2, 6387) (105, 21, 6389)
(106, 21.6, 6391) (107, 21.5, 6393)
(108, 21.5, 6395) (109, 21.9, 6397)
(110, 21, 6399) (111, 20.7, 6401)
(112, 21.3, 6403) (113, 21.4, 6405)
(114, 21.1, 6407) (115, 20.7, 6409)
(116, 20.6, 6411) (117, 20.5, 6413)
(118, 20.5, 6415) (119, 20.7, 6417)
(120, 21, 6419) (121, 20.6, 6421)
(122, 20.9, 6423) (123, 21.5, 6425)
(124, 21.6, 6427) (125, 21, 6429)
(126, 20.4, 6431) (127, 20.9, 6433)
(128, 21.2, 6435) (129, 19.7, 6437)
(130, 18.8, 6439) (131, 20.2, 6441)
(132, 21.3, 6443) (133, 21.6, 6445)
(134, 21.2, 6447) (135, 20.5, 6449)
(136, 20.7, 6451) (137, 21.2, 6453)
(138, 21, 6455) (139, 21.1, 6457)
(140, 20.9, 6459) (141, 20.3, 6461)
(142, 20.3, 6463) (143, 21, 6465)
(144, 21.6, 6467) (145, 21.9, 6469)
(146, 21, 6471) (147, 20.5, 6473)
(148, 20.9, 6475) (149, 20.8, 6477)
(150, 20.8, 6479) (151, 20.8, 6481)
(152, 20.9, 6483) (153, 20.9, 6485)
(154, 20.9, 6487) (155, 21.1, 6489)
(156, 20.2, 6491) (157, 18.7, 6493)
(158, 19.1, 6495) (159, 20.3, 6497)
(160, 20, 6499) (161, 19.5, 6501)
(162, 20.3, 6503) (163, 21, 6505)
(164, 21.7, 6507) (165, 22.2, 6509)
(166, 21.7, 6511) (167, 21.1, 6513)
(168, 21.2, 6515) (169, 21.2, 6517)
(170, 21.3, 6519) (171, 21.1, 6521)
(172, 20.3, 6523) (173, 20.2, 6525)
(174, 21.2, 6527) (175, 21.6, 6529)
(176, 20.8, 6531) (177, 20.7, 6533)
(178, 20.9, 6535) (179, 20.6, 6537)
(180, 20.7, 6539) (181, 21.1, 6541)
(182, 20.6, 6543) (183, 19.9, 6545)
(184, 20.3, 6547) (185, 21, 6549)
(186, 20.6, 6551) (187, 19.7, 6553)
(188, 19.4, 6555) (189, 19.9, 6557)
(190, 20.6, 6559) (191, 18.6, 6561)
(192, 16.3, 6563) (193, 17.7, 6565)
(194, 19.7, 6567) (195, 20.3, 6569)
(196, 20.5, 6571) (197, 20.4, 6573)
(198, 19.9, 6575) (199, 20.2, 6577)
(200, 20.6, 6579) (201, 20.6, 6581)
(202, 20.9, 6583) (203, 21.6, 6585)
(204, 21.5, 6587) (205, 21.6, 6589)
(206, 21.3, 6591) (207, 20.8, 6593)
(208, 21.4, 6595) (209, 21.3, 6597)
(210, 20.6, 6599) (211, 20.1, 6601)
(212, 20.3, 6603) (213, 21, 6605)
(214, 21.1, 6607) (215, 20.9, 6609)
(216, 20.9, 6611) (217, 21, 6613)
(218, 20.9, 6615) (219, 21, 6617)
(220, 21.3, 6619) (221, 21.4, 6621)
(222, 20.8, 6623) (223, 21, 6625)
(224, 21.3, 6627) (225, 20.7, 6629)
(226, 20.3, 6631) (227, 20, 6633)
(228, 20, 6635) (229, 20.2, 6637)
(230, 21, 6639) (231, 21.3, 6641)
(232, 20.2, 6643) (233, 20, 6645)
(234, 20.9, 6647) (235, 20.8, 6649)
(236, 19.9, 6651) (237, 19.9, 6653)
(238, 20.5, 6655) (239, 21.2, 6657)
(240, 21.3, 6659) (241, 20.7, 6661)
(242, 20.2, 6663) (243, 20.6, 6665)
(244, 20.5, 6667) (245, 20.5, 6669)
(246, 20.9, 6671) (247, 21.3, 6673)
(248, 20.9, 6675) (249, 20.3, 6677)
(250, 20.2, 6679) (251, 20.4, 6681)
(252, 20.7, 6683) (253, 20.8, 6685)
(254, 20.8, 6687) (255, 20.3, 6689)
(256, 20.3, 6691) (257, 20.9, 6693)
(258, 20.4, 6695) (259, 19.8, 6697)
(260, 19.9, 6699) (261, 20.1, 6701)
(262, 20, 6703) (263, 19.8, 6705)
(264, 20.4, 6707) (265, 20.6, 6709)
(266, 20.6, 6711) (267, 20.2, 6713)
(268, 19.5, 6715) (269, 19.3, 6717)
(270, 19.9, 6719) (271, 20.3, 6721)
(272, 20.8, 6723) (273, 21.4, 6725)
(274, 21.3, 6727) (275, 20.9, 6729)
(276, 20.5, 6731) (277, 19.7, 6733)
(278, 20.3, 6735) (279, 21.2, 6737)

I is -5.8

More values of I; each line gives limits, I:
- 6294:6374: -5.0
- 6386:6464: -5.3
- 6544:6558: -4.5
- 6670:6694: -4.1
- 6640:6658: -4.4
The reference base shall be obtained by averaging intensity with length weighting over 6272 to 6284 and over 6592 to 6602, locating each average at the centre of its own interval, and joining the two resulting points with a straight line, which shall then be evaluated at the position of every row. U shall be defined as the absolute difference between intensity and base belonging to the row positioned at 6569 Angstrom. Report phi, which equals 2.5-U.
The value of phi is 1.9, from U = 0.6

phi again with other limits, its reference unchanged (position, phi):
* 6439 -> 0.1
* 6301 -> 2.1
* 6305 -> 1.6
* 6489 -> 2.5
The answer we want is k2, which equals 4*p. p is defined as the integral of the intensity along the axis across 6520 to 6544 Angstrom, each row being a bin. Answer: 1998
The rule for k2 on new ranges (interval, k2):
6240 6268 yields 2319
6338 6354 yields 1351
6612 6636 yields 1998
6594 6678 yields 6963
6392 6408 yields 1363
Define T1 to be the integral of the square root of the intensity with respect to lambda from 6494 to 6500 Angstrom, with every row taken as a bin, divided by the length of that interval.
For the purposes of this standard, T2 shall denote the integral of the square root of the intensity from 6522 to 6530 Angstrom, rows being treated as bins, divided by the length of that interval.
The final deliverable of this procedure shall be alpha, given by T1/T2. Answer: 0.975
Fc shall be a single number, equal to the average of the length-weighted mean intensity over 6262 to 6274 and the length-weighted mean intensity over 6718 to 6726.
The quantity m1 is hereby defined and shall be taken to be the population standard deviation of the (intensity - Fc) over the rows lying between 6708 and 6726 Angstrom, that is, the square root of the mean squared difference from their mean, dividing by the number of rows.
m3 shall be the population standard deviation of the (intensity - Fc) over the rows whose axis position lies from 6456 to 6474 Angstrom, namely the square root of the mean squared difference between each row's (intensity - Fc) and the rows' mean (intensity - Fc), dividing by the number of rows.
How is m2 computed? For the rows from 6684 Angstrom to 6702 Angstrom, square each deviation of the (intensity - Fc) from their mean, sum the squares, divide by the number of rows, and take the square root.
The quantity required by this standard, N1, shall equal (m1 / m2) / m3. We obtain 3.2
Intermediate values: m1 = 0.62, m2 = 0.4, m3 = 0.52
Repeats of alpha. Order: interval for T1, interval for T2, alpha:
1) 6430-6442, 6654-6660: 0.981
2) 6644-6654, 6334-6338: 0.988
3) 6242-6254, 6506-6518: 0.967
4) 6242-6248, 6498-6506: 0.998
